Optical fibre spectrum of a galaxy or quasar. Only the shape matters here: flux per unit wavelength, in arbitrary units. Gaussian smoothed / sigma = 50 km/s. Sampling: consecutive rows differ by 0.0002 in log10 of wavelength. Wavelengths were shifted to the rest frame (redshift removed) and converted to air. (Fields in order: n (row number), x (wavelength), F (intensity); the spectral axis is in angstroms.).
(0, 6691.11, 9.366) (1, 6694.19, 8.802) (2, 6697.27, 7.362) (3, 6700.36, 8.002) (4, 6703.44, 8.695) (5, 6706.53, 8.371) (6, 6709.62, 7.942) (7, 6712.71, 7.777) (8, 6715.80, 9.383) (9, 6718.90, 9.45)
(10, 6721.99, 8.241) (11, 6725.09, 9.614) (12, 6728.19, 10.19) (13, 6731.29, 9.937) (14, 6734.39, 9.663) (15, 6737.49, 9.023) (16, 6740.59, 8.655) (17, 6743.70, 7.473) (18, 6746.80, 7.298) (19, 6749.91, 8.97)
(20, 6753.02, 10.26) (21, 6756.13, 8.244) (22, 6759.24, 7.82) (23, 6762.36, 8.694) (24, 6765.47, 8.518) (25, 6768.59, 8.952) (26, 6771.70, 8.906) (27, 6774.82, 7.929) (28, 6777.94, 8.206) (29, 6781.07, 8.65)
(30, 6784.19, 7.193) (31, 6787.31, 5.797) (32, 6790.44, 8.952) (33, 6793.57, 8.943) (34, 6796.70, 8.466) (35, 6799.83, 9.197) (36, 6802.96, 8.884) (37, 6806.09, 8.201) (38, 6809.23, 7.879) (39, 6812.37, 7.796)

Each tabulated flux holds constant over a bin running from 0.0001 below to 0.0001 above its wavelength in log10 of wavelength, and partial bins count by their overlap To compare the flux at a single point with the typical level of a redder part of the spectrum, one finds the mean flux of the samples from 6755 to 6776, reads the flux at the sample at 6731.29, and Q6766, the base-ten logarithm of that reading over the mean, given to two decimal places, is 0.07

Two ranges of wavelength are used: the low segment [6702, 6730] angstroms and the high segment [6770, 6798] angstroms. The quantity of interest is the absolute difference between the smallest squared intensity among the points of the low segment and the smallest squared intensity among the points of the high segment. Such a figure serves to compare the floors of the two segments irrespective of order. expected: 27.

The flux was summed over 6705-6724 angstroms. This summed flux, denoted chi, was 51.2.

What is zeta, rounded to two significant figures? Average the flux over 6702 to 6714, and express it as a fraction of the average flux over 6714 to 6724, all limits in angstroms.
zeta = 0.91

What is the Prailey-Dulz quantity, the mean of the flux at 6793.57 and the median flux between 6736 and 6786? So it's 8.76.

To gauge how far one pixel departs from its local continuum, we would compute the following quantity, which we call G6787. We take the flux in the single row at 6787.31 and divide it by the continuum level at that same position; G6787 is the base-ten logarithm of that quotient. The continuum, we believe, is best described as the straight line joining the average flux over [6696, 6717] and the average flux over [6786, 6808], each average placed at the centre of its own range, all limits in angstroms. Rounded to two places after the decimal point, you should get -0.16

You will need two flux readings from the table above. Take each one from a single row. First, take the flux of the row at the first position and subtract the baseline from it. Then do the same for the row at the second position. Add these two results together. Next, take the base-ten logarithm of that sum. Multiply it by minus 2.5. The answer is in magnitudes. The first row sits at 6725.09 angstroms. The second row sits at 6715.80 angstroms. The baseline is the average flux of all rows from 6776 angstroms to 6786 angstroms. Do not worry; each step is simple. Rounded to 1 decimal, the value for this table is -1.2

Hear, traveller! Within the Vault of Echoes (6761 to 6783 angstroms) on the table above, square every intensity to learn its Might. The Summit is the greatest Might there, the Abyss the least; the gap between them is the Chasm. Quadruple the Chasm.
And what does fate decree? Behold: 69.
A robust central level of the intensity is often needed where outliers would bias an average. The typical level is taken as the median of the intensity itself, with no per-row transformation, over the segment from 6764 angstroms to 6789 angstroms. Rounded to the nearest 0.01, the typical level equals 8.36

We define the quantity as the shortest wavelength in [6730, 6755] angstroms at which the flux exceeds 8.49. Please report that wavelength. 6731.29 angstroms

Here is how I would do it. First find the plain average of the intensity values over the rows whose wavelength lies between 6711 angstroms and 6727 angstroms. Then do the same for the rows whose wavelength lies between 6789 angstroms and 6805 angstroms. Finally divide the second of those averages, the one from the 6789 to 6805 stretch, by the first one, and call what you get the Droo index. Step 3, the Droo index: 1.00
